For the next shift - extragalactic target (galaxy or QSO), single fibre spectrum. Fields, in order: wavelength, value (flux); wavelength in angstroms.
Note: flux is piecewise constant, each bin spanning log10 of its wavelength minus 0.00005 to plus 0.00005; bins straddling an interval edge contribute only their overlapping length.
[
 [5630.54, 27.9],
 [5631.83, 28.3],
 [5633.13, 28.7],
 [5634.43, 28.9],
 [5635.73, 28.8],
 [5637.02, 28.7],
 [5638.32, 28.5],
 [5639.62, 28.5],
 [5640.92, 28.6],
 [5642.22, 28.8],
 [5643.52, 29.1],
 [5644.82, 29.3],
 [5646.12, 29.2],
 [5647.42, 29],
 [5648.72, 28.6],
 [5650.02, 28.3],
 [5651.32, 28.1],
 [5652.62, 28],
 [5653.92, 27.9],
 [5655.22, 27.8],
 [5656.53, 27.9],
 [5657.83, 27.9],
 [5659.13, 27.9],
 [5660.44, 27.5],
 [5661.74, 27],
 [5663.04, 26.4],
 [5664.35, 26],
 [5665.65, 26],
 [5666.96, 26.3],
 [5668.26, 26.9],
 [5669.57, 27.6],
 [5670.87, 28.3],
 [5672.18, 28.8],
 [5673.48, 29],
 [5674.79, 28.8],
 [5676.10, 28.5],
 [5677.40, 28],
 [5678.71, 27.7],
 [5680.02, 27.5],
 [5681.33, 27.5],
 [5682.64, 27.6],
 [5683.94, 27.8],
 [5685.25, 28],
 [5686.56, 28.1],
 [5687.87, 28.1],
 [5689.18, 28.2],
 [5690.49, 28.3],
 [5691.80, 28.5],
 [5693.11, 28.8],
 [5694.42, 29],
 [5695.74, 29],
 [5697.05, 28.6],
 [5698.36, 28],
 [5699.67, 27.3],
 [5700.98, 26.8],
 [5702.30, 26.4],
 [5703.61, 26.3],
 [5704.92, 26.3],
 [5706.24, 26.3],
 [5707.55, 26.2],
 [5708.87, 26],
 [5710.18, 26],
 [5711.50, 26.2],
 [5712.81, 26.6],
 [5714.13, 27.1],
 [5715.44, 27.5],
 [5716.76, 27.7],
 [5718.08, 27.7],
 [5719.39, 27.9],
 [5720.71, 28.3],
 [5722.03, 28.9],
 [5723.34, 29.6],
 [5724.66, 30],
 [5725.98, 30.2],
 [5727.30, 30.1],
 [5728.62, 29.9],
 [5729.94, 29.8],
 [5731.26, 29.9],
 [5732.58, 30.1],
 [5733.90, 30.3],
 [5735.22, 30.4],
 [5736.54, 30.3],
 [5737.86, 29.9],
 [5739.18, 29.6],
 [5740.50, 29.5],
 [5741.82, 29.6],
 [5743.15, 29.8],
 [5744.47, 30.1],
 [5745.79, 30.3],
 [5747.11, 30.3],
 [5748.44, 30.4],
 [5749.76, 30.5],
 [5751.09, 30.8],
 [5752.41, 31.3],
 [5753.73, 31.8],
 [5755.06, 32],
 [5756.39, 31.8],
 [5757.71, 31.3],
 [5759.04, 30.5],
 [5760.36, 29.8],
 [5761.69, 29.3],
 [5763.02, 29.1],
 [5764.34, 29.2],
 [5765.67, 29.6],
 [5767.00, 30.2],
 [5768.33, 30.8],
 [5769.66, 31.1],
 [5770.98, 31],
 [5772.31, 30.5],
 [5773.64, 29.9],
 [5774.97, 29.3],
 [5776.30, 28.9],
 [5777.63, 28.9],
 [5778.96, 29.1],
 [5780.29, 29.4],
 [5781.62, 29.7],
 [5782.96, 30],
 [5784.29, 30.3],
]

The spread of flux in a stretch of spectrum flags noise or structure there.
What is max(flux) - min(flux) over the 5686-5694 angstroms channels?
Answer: 0.70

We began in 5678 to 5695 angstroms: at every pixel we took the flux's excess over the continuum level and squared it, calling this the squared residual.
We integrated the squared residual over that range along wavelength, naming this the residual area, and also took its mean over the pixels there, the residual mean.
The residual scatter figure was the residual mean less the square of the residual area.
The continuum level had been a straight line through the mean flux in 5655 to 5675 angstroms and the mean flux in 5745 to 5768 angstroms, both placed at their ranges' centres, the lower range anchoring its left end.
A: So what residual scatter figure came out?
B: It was -3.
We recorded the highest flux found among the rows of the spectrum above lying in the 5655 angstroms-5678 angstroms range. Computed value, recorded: 29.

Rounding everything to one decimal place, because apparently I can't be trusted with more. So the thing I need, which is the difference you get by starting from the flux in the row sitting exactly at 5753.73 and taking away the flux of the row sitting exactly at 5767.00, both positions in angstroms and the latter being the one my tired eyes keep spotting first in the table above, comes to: 1.6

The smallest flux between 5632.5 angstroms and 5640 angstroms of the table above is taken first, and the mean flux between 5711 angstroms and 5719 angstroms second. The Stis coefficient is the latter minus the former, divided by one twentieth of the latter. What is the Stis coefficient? -1.0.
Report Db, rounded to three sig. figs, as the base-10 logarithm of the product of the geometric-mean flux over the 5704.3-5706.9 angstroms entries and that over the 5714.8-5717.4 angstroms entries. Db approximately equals 2.86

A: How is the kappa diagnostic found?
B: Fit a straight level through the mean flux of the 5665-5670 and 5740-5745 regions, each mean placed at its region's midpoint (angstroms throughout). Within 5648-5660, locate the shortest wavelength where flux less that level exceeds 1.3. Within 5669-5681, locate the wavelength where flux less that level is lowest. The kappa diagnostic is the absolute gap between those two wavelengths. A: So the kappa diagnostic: 31.3 angstroms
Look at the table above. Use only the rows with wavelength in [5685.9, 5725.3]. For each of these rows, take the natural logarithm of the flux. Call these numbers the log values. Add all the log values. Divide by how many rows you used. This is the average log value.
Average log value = 3.32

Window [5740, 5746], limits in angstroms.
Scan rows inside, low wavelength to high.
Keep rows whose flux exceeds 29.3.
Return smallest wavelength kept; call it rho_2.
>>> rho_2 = 5740.50 angstroms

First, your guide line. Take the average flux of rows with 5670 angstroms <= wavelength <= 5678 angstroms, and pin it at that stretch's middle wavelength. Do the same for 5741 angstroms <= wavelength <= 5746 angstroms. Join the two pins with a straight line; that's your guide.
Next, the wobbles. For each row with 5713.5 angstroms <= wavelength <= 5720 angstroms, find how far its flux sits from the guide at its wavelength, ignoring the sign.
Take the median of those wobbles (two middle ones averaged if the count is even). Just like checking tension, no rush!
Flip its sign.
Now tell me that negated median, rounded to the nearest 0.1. -1.7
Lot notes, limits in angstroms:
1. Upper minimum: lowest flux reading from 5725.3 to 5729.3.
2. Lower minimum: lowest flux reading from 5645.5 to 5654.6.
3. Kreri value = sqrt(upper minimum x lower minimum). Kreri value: 28.9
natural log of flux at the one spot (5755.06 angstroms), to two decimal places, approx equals 3.47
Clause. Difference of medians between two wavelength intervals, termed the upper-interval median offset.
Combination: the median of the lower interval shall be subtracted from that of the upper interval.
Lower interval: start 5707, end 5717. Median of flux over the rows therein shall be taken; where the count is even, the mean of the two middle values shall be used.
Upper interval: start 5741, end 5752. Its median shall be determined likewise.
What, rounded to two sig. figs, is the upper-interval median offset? 3.9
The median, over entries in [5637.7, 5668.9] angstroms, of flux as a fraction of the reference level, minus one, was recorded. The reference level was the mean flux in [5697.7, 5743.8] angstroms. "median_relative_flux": -0.01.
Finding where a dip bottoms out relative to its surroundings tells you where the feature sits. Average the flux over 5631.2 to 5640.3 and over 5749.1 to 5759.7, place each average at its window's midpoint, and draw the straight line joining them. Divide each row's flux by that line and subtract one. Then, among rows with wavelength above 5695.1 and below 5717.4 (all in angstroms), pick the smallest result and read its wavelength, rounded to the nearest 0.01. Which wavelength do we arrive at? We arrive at 5710.18 angstroms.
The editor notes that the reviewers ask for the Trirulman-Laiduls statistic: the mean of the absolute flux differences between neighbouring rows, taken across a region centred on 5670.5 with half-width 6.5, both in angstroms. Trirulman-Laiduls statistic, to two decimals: 0.39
